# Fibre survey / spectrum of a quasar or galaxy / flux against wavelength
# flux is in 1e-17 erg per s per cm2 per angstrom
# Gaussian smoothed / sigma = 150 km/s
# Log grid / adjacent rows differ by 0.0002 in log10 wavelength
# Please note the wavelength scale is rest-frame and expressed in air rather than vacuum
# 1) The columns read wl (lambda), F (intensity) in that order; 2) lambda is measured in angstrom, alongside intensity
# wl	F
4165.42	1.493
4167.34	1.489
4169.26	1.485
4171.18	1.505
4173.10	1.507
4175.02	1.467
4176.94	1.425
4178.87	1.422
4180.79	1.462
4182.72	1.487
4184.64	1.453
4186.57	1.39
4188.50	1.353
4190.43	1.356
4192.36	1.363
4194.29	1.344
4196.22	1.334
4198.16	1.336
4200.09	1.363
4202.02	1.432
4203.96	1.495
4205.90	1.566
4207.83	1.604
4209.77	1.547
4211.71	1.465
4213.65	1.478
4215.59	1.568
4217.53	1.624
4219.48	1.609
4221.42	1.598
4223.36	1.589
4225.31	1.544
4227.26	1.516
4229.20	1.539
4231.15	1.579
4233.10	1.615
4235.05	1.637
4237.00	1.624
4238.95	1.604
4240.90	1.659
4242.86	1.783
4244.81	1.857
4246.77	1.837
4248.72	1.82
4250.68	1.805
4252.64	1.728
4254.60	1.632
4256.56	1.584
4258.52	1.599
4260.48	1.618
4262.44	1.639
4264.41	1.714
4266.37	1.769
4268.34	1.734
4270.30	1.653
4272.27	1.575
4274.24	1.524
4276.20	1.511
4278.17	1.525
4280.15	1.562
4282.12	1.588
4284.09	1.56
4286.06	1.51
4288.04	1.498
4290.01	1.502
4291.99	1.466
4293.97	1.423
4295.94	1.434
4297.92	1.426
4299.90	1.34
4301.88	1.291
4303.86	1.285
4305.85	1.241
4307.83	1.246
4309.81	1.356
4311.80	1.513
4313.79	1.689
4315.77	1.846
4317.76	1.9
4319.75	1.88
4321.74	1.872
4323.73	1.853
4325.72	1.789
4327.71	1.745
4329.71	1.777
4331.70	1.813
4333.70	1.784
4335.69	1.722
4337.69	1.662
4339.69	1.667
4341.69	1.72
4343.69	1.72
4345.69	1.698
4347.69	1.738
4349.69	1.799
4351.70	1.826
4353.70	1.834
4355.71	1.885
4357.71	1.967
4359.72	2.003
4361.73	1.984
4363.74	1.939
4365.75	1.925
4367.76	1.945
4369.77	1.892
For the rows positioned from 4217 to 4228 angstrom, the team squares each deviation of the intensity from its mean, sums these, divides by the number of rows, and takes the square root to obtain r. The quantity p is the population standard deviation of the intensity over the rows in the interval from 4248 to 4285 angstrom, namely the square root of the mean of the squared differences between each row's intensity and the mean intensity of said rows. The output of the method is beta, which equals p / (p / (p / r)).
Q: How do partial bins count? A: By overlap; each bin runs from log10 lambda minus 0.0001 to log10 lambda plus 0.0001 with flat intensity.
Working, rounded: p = 0.094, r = 0.04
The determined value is 2.5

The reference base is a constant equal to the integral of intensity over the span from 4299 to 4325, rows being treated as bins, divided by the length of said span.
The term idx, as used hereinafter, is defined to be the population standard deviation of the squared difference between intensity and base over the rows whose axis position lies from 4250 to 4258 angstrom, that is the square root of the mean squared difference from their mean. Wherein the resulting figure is 0.023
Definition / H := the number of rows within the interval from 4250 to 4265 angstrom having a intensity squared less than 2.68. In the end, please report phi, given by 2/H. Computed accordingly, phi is 0.50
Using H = 4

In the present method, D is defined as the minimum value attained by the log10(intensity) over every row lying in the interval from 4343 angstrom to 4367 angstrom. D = 0.23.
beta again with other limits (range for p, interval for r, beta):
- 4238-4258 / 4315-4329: 1.9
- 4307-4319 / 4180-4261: 1.7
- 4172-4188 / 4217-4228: 0.9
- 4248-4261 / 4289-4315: 0.8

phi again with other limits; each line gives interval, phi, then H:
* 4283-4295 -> 0.33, 6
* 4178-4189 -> 0.33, 6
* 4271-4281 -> 0.40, 5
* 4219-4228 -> 0.40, 5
